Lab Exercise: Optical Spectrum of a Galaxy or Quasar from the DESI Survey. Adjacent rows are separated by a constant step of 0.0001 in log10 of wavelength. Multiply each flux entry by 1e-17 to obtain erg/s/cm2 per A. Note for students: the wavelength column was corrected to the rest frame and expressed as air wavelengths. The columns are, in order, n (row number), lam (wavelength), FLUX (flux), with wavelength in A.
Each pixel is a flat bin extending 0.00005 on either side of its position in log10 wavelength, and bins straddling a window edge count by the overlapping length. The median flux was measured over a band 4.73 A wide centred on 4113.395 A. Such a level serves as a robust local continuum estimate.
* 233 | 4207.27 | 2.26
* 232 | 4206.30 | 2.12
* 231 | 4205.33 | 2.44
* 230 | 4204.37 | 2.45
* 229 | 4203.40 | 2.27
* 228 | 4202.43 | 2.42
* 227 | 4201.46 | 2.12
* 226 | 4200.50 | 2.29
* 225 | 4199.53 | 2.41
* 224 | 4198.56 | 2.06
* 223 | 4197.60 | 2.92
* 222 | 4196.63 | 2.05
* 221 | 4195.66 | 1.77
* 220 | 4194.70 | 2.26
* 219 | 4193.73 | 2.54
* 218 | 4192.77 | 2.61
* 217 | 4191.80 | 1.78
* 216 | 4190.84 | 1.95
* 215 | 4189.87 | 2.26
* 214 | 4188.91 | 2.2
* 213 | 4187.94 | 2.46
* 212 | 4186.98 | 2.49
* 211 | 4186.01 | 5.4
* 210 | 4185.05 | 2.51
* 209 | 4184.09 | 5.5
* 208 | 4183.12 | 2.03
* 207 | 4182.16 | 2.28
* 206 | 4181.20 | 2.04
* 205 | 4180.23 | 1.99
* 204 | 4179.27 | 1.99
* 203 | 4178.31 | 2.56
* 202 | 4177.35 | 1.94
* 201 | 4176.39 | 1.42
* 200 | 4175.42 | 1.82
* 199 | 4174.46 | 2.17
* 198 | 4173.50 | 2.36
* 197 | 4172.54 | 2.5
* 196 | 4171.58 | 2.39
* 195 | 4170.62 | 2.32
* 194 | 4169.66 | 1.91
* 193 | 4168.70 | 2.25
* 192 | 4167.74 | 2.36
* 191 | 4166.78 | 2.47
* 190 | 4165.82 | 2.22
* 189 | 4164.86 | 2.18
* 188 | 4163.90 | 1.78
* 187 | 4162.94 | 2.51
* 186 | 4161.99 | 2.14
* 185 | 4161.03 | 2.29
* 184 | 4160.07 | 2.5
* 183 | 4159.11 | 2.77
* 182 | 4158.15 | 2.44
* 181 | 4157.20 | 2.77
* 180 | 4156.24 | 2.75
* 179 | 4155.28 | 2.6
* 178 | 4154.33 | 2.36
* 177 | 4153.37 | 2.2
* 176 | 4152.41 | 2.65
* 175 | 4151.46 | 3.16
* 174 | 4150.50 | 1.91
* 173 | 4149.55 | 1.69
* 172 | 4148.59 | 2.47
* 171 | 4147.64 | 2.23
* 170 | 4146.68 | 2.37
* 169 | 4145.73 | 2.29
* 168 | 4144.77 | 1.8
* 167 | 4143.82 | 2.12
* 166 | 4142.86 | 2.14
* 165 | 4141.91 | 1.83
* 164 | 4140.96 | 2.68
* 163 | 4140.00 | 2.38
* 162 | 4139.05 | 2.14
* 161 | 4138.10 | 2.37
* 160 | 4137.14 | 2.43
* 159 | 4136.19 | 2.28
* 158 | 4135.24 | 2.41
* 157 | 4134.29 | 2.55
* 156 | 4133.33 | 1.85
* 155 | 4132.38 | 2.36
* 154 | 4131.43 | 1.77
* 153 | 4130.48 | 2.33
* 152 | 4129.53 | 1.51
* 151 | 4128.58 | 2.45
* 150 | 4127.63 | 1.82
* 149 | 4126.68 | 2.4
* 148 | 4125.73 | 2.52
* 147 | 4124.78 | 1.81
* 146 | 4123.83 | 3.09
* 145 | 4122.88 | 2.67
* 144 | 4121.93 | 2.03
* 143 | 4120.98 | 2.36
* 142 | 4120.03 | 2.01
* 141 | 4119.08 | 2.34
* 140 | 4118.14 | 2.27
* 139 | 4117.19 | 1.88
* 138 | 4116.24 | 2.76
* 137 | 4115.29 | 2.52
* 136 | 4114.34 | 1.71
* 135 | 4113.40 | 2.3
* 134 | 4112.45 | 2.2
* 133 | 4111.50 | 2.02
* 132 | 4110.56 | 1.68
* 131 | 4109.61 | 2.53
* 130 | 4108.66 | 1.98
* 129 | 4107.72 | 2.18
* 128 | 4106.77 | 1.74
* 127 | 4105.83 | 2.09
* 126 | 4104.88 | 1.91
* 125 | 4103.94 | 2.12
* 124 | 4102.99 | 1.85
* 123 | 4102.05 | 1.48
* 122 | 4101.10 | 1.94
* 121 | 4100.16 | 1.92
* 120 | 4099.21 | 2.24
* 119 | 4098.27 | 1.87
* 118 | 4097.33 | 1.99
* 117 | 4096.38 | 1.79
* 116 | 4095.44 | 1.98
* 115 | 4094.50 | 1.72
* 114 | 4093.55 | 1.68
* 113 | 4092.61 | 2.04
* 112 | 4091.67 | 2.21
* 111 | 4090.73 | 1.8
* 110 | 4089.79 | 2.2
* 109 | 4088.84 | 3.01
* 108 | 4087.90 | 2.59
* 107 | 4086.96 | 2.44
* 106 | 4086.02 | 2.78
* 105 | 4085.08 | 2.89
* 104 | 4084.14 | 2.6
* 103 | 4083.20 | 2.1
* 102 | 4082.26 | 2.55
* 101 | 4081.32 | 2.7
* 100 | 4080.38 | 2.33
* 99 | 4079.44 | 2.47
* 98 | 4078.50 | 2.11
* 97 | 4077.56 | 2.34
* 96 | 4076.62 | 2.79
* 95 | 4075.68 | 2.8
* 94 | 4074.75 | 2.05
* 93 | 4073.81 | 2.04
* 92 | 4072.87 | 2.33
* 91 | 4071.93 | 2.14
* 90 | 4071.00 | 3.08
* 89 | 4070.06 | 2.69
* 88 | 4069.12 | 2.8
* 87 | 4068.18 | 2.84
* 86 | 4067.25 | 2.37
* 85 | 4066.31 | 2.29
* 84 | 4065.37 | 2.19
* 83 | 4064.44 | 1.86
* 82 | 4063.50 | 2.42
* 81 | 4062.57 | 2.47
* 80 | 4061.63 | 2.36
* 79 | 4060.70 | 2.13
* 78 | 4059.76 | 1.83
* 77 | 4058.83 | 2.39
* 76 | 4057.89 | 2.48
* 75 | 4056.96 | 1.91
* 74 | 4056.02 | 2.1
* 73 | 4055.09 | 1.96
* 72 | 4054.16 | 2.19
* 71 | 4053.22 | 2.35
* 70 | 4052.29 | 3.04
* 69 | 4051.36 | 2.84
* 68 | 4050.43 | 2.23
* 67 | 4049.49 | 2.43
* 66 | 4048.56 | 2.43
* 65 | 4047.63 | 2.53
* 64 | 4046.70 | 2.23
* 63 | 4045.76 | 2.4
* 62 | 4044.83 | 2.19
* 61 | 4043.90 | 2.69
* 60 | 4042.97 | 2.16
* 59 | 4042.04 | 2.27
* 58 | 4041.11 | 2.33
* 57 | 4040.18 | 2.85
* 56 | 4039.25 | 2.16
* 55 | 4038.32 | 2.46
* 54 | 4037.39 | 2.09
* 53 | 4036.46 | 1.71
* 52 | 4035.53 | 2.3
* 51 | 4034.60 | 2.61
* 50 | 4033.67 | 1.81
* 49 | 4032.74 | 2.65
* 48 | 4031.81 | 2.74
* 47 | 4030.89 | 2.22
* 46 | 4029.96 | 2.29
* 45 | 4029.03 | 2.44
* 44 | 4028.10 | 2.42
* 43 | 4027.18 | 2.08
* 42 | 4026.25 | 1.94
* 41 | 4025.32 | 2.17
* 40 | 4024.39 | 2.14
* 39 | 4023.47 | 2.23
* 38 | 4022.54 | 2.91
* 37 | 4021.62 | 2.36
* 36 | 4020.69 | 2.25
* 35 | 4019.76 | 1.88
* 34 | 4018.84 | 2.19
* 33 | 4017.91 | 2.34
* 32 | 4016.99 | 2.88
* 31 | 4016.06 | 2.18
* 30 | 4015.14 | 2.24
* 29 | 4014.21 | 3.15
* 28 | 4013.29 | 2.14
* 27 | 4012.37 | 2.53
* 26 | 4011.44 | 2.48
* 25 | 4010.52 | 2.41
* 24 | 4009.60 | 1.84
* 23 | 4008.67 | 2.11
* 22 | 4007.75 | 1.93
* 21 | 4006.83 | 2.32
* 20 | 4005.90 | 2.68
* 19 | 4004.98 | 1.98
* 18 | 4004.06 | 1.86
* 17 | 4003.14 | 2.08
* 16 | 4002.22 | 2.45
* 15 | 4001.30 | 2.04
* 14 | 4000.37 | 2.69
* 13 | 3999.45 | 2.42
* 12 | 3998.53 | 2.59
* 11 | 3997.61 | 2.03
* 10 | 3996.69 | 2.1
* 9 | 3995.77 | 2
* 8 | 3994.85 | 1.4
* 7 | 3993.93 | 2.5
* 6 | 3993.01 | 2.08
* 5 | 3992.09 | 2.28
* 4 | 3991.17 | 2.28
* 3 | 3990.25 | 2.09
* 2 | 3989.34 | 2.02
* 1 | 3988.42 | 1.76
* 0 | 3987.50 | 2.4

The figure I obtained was 2.2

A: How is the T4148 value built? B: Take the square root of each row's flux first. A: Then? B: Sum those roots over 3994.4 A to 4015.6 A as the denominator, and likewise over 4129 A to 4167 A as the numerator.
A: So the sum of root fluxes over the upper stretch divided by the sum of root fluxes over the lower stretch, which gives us 1.8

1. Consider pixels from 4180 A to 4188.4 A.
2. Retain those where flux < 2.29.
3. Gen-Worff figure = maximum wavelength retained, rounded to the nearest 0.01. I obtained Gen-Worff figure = 4183.12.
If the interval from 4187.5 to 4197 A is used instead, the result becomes 4196.63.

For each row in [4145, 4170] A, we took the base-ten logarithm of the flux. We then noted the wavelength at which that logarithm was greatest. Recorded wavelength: 4151.46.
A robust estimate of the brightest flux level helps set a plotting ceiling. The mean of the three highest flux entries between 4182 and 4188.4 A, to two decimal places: 4.47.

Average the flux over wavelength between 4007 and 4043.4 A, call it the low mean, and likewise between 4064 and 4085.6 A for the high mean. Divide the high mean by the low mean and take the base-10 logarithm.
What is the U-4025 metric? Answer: 0.03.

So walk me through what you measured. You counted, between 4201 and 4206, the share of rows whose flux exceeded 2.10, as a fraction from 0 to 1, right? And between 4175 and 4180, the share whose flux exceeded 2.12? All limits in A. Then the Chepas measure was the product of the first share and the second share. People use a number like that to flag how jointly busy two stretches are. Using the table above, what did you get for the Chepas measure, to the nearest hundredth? 0.20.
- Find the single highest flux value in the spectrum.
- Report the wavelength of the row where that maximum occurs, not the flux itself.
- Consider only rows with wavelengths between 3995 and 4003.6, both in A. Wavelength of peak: 4000.37 A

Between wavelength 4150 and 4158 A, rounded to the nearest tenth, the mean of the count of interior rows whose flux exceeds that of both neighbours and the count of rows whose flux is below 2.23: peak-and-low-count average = 1.5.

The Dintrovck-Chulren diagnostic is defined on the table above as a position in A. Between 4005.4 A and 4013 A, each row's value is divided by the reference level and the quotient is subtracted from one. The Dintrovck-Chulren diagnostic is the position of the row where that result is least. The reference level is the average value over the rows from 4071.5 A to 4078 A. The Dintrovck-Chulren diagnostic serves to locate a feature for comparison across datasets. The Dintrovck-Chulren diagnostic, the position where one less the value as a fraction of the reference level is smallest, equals 4005.90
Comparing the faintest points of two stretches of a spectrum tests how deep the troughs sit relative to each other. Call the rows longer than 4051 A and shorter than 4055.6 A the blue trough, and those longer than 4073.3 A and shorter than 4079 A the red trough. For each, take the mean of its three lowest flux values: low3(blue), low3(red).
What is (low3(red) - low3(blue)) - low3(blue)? -2.3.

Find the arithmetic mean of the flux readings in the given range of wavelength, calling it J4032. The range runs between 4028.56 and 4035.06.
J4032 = 2.39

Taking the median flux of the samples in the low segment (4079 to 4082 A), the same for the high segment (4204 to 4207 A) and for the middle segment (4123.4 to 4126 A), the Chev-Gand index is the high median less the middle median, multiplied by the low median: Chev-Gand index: -0.2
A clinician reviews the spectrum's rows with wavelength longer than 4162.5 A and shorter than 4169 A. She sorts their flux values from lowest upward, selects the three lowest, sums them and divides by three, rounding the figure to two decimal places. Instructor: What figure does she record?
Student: 2.06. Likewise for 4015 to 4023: 2.08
